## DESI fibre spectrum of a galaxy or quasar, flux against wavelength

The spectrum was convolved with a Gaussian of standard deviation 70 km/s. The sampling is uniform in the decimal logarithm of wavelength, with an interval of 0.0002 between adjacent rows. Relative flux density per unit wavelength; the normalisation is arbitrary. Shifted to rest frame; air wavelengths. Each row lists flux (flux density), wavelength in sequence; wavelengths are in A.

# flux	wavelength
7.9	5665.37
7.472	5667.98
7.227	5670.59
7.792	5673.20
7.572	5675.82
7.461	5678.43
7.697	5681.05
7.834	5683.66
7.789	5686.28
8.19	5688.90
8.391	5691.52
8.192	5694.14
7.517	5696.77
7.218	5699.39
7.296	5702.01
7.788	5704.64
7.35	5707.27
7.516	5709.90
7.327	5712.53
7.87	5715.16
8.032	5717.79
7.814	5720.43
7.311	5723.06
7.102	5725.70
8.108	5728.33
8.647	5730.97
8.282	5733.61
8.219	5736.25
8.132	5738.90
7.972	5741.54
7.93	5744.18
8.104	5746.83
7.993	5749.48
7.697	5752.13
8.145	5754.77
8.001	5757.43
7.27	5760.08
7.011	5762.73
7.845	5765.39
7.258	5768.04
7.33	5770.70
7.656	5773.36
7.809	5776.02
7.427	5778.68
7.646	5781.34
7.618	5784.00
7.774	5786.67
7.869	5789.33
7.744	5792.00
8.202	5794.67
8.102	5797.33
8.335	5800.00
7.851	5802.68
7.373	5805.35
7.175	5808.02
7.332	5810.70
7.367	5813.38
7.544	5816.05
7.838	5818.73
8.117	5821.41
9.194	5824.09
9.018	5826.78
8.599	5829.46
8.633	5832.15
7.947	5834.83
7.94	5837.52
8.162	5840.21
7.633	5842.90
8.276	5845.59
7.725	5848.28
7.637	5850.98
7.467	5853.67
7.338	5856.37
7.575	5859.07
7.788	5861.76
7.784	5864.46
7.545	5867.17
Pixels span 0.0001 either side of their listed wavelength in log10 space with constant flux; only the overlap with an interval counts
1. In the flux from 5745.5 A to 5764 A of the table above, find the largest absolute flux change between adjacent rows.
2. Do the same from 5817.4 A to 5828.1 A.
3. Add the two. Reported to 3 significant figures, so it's 1.81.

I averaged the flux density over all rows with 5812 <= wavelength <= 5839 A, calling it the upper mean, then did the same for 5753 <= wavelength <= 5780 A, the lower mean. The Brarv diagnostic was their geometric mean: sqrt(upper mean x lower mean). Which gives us 7.89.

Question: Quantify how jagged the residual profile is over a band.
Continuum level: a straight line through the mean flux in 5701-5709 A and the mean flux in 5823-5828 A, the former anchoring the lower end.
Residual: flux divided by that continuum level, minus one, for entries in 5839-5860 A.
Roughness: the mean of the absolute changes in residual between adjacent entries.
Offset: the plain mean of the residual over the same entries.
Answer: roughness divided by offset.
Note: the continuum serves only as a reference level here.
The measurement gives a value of -0.2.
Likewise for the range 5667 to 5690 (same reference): 0.5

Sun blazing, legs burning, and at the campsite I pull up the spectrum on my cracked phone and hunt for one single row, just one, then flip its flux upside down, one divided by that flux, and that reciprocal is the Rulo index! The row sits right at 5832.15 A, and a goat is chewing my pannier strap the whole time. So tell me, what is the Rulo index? 0.116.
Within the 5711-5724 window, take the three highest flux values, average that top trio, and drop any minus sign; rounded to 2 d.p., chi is 7.91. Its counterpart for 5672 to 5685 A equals 7.77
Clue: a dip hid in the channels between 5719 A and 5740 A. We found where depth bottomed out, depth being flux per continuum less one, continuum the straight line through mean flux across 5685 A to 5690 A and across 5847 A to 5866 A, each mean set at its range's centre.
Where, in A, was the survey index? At 5725.70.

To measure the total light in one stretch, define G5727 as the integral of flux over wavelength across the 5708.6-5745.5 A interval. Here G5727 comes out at 291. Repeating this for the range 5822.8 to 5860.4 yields 304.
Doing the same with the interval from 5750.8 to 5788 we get 283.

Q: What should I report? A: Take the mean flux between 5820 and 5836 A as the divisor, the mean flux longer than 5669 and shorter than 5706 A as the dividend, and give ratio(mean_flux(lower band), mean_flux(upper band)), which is 0.898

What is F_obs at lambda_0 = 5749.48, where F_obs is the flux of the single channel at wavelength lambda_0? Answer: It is 7.993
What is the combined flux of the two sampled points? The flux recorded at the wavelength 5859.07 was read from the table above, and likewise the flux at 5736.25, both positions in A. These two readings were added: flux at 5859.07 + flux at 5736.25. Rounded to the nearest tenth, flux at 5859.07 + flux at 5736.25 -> 15.8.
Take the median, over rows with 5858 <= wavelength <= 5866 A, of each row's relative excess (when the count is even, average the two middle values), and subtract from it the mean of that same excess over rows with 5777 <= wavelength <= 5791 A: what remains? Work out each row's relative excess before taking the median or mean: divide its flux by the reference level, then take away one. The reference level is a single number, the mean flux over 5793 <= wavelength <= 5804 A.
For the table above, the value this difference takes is 0.014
